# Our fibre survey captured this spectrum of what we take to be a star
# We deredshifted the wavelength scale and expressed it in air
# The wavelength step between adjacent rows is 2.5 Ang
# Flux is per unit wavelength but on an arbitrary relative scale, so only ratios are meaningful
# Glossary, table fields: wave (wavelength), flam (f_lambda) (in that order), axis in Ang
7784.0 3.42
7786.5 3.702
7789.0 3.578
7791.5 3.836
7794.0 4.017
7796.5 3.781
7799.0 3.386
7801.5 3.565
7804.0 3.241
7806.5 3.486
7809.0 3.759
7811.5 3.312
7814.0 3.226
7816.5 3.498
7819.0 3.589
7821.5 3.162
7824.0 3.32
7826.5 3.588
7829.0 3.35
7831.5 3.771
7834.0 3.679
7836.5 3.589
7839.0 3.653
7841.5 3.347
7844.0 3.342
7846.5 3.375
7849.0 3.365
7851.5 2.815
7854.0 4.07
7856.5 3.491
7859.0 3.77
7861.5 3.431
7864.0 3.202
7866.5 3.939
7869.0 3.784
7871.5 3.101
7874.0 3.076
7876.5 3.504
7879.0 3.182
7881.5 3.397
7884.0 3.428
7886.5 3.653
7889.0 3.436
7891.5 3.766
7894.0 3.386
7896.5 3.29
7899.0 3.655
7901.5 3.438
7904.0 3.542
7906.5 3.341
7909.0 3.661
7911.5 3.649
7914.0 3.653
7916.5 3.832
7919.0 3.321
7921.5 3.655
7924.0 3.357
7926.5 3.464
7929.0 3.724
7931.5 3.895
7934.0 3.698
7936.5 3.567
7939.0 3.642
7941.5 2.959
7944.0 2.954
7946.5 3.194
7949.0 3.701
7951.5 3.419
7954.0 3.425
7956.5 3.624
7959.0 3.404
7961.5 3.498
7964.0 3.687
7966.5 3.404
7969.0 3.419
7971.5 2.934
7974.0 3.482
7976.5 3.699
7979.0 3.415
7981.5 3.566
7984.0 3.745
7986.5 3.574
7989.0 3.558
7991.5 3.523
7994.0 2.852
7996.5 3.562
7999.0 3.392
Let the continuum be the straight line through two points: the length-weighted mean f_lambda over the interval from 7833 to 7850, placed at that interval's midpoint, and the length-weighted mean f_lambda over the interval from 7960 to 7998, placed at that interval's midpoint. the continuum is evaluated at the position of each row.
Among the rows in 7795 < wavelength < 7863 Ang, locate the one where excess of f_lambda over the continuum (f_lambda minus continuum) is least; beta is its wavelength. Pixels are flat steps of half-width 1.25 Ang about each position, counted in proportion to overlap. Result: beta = 7851.5 Ang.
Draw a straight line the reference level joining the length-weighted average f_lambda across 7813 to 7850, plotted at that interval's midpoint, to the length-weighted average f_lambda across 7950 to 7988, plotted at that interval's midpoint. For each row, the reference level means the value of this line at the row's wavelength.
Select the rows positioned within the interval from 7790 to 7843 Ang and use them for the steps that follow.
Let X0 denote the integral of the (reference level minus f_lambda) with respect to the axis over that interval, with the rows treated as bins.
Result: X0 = -4.0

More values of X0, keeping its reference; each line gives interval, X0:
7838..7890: 1.1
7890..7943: -3.5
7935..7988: 2.2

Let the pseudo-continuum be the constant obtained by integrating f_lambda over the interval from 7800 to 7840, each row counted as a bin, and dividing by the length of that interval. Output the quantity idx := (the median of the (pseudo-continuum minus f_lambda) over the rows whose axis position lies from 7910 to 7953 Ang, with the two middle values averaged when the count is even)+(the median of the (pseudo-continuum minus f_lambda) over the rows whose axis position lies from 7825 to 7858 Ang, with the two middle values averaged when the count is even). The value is -0.16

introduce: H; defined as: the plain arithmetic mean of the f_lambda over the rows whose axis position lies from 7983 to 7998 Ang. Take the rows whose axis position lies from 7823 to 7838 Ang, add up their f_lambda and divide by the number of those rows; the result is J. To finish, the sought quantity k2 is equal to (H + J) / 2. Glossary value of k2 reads 3.51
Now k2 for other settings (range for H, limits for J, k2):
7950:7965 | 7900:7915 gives 3.53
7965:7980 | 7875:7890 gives 3.41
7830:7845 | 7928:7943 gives 3.57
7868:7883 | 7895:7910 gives 3.41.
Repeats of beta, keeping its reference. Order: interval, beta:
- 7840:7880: 7851.5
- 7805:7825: 7821.5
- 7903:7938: 7919.0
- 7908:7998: 7994.0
